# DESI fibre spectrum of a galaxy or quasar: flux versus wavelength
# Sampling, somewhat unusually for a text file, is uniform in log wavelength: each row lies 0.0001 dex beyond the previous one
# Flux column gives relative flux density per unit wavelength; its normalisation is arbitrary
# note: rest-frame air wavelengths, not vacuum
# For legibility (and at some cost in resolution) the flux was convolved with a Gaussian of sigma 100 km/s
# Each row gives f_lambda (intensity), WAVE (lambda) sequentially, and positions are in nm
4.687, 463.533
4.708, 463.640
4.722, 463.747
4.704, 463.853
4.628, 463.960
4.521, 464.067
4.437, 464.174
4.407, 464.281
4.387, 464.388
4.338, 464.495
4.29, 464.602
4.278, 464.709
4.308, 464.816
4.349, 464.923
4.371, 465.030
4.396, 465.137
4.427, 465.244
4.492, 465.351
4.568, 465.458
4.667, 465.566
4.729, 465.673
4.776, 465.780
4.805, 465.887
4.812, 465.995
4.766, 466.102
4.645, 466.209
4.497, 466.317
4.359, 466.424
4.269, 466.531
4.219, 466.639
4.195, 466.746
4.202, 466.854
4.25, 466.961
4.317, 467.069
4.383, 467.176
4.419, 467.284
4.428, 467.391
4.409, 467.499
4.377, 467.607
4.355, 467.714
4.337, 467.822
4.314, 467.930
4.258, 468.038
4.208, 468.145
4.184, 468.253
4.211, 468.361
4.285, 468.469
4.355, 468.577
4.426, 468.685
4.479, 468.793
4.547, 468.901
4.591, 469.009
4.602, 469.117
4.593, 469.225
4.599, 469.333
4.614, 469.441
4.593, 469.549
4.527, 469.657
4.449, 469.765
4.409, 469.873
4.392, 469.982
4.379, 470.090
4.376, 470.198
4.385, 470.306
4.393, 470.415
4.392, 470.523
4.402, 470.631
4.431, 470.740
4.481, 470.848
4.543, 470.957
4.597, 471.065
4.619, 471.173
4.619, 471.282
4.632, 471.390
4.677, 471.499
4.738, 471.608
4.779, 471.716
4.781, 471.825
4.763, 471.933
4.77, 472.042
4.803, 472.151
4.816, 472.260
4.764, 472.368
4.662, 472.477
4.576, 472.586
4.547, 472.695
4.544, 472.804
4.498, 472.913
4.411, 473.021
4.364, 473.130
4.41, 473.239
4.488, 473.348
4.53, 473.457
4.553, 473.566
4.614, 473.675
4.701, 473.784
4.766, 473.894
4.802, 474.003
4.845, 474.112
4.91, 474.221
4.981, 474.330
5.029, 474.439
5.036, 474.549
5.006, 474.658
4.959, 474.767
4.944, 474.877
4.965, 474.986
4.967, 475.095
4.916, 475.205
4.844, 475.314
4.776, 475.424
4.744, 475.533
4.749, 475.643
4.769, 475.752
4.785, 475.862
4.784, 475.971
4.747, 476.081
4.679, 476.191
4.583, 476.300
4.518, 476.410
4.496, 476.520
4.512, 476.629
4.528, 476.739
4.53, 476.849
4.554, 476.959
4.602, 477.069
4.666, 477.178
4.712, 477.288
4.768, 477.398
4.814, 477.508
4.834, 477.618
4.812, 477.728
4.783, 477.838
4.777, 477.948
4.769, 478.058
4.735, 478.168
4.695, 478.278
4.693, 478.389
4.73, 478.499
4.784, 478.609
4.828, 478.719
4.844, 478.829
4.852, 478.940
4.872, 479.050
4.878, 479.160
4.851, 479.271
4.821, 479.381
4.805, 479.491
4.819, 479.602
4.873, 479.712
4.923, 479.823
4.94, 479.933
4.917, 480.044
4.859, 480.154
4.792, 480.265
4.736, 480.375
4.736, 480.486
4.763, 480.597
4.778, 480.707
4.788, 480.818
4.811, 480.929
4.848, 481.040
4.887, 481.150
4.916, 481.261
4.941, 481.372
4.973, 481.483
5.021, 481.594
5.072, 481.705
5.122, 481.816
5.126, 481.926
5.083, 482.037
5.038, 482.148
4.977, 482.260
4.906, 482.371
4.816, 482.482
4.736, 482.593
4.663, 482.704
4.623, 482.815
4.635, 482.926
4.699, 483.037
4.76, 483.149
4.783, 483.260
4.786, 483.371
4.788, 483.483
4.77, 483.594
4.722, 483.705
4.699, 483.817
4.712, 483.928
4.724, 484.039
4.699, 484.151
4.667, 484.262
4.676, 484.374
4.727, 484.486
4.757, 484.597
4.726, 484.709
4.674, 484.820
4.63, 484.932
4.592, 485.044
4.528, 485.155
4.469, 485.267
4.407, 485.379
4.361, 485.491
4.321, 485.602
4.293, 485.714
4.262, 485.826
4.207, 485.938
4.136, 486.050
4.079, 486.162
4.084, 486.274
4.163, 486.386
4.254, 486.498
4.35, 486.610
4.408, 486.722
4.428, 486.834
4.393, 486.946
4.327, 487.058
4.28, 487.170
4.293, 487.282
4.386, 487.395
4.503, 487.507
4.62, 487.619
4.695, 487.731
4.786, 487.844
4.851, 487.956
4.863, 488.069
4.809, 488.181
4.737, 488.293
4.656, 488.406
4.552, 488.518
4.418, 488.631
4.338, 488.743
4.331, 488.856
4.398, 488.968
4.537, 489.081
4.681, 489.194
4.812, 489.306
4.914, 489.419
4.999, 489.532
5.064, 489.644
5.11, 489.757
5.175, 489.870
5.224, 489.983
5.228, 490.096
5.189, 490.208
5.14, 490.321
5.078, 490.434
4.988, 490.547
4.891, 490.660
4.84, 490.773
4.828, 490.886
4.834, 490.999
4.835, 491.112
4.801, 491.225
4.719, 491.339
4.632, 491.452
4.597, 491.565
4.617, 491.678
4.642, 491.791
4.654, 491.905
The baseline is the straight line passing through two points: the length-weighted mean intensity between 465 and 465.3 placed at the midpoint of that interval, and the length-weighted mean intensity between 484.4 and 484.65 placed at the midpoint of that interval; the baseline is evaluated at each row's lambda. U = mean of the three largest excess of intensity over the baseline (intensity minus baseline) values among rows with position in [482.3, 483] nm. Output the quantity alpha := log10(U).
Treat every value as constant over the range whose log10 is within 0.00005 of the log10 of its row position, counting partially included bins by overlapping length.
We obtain -0.9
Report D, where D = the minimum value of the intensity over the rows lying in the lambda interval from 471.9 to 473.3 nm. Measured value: 4.364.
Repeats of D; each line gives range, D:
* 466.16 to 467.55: 4.195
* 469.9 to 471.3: 4.376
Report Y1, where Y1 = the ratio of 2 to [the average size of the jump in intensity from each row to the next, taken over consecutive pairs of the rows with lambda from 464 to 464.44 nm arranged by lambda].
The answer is 45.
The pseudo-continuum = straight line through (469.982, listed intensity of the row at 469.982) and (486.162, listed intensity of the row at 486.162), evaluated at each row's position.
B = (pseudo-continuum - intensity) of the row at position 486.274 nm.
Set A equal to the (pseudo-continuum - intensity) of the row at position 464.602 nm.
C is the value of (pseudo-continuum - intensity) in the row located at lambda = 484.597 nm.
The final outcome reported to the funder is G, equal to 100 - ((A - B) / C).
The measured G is 100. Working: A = 0.2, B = -0.01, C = -0.6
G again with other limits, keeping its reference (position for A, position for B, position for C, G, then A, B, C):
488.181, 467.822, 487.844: 99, -0.8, 0.10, -0.7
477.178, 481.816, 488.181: 101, -0.4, -0.96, -0.8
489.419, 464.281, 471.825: 98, -0.9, 0.10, -0.4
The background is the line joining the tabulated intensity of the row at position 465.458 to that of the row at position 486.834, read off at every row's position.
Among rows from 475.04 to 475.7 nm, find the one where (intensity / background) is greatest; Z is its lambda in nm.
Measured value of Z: 475.095 nm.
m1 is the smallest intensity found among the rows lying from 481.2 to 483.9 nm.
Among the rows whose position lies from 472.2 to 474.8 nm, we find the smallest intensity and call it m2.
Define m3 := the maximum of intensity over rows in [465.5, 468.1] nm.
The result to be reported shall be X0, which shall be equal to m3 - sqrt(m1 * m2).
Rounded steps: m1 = 4.623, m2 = 4.364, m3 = 4.812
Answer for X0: 0.3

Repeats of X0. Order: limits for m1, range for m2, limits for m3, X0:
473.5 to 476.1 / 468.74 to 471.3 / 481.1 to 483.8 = 0.7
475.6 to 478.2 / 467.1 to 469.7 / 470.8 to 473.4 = 0.5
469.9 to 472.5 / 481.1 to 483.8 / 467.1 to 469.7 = 0.1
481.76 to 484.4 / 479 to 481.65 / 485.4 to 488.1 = 0.2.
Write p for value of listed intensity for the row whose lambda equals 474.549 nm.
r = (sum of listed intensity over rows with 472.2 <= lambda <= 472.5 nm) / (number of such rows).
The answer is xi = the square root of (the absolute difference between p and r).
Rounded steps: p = 5.036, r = 4.75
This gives 0.537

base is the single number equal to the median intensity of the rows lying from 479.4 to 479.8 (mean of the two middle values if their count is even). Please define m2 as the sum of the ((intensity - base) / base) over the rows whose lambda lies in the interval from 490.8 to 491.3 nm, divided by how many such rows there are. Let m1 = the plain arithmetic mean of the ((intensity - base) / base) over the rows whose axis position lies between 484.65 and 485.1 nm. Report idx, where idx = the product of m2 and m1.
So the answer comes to 0.0000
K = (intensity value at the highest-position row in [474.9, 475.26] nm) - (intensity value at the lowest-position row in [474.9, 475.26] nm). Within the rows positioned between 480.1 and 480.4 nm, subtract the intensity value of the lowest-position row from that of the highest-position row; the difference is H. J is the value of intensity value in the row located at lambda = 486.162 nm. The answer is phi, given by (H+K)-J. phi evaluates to -4.3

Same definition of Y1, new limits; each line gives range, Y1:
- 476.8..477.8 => 49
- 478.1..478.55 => 76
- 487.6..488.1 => 33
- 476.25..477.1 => 73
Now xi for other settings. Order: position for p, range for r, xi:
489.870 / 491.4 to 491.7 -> 0.748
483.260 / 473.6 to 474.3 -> 0.100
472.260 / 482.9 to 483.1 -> 0.386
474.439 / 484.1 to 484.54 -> 0.580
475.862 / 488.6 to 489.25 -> 0.578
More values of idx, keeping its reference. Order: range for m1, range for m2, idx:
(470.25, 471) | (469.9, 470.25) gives 0.0073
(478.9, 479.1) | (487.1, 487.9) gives -0.0006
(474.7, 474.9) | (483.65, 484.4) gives -0.0007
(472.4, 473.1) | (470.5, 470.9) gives 0.0047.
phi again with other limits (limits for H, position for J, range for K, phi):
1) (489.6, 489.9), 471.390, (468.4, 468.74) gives -4.4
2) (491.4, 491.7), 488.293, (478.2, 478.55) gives -4.7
